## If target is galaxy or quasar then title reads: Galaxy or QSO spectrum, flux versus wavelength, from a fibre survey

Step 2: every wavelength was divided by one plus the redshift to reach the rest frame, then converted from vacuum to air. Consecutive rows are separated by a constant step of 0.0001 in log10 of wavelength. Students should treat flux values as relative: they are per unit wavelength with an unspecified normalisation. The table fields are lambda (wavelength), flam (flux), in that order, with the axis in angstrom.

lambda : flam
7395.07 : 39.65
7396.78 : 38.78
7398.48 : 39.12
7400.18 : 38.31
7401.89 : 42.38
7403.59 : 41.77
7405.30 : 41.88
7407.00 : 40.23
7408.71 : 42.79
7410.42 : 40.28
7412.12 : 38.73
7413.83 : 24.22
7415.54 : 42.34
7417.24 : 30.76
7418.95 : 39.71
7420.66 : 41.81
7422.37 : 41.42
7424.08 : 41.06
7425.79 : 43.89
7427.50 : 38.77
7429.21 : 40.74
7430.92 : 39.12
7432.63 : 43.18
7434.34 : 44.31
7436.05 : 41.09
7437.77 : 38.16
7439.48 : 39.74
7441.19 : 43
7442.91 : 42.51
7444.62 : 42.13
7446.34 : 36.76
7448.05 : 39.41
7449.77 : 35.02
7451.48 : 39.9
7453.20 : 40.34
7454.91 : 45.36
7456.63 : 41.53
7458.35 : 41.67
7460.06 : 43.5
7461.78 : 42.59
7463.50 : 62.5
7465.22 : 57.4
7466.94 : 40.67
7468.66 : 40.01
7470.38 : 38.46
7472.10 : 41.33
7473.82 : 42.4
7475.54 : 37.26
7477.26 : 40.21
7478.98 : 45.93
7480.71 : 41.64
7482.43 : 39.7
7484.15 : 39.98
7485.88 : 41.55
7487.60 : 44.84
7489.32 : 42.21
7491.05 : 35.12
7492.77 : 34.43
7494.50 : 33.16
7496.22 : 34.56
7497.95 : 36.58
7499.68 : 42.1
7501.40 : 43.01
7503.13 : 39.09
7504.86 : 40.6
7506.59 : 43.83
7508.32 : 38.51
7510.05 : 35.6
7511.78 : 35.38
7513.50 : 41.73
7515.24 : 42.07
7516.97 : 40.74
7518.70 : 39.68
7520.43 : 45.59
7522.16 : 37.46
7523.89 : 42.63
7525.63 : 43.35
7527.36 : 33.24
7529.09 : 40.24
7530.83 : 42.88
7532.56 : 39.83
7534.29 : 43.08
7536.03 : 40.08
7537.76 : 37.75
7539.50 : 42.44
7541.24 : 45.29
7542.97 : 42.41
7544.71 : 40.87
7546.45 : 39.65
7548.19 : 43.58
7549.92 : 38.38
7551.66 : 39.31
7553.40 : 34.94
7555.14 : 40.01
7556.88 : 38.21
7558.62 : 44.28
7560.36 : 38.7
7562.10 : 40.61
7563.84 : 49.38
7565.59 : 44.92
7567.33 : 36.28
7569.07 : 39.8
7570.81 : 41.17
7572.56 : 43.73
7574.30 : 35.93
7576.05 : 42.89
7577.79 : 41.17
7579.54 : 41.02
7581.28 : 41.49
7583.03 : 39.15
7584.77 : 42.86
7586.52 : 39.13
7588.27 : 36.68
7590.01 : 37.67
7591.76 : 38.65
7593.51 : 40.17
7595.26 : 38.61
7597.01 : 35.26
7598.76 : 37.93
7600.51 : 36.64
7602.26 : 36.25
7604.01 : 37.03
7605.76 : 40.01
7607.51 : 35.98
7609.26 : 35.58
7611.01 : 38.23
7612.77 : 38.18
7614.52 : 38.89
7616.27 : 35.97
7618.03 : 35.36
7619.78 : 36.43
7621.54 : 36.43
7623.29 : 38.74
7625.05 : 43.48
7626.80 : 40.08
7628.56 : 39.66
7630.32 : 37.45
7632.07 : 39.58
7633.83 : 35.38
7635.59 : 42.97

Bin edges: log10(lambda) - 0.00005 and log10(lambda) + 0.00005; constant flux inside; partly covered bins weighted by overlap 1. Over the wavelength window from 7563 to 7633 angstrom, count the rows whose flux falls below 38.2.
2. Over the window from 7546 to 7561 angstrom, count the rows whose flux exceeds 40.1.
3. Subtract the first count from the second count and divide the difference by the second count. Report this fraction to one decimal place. -7.5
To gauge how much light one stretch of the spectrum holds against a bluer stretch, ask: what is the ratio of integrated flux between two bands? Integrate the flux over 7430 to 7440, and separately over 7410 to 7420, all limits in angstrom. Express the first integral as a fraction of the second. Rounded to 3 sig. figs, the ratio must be 1.14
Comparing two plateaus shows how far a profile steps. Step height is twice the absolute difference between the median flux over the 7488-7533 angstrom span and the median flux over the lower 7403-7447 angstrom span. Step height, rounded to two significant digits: 2.1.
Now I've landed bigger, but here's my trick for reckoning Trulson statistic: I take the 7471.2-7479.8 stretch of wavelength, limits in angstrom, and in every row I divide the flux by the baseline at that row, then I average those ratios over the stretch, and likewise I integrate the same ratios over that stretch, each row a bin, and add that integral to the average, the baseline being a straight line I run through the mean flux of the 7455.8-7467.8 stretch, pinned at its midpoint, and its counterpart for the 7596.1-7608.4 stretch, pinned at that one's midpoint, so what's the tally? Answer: 8.6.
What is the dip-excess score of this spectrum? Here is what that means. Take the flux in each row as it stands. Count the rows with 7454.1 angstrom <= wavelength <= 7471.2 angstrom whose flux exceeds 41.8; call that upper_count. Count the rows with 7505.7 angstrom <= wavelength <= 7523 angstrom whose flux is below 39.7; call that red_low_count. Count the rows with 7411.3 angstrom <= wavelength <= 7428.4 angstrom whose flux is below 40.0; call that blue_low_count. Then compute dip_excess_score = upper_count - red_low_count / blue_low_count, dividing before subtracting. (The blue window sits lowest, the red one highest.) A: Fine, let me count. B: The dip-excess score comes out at 4.0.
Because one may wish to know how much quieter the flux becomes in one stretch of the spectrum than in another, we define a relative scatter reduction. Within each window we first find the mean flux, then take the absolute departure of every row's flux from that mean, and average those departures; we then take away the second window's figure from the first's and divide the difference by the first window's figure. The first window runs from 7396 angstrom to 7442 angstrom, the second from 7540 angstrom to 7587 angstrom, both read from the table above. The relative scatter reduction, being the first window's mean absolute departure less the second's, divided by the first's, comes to 0.05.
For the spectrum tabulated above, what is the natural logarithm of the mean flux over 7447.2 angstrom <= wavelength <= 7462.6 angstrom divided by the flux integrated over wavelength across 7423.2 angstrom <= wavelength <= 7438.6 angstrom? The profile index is -2.74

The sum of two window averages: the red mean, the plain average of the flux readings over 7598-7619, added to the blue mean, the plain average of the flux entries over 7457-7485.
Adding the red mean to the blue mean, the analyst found 81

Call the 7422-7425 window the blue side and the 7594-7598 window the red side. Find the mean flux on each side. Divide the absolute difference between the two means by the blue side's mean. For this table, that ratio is 0.10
